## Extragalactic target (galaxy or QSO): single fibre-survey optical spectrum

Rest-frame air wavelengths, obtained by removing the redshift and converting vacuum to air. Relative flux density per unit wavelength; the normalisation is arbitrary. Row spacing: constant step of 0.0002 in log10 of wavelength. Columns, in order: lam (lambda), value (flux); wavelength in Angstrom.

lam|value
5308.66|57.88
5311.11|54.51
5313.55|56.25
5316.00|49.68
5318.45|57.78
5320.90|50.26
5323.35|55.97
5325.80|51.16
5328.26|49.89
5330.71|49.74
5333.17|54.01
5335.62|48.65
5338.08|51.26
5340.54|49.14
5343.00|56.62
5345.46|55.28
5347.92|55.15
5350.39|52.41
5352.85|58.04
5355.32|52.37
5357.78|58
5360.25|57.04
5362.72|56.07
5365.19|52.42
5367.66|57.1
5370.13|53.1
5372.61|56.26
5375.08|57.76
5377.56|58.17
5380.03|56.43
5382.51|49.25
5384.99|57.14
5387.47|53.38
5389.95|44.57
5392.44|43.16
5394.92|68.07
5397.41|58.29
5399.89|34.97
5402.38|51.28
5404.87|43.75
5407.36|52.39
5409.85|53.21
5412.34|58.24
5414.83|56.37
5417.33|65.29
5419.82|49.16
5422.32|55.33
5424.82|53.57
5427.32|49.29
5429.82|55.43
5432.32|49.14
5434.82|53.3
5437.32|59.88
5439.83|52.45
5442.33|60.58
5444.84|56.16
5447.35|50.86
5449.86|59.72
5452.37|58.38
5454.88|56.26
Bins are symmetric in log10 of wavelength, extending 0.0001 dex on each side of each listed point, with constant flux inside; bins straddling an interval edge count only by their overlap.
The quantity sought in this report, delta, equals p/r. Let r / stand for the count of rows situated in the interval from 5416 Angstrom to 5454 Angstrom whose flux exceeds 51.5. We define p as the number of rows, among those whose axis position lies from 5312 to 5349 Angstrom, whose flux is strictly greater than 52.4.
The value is 0.6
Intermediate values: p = 7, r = 11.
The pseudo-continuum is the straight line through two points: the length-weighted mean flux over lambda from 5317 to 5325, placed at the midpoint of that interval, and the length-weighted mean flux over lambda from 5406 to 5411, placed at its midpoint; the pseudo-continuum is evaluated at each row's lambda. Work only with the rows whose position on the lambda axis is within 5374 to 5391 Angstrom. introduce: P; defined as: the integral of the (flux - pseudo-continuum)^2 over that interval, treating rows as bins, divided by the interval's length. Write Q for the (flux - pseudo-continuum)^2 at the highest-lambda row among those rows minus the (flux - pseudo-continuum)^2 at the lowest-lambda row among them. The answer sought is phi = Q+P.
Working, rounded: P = 22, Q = 50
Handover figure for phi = 72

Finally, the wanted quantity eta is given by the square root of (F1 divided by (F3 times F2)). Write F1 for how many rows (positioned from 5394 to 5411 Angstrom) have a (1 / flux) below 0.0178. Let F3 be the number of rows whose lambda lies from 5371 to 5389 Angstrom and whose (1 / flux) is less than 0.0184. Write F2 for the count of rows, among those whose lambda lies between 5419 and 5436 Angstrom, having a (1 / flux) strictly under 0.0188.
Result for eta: 0.32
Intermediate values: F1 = 2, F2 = 4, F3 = 5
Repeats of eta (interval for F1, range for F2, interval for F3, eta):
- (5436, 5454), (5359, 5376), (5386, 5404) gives 0.63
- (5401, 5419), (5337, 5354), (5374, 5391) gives 0.43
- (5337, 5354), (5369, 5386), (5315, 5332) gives 0.45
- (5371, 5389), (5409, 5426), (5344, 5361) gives 0.41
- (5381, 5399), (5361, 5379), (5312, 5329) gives 0.45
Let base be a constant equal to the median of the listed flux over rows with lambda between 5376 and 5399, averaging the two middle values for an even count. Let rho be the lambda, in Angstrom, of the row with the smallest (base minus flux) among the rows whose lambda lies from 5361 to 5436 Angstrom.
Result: 5394.92 Angstrom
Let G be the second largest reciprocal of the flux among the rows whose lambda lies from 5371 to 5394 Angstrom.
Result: 0.0224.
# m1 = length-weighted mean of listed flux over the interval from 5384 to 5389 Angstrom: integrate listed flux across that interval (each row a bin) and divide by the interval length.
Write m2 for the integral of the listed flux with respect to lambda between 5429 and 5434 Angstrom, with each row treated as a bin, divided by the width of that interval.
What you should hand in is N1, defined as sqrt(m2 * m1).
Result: 53.3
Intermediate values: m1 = 54.6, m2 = 52.1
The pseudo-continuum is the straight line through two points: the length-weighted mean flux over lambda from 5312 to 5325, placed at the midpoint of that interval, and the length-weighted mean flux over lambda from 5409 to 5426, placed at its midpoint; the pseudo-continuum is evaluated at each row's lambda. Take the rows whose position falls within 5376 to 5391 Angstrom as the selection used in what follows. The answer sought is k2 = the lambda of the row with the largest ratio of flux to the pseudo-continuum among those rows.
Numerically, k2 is 5377.56 Angstrom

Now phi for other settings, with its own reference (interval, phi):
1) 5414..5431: 28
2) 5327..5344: 4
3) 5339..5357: -13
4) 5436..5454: 20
